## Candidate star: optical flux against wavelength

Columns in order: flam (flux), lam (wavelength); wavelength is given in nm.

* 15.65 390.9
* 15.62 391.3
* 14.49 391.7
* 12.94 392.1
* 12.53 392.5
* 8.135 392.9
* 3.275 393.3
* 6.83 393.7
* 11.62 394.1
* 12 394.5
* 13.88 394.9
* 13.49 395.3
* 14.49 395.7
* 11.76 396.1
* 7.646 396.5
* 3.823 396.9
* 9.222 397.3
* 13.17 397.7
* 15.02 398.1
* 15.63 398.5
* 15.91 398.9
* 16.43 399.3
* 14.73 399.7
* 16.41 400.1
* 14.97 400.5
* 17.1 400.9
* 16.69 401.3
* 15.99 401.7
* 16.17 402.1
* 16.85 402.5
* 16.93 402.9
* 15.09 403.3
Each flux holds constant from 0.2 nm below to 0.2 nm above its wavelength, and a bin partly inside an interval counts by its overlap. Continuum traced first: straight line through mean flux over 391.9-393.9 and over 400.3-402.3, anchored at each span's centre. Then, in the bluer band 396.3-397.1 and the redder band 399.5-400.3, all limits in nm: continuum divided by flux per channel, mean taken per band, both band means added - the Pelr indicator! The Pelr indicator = 3.3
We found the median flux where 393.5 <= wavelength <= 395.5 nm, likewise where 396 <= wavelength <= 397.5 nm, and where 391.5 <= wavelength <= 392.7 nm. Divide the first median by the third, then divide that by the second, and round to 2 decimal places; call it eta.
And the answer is 0.11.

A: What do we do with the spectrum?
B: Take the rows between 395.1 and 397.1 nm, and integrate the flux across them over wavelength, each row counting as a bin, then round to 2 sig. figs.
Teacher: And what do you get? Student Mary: 20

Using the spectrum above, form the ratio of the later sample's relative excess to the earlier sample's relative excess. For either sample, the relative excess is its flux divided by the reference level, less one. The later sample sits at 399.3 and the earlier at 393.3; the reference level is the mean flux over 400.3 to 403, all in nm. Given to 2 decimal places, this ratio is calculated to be 0.00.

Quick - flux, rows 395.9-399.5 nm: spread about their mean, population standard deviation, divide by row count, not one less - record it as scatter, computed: 4.1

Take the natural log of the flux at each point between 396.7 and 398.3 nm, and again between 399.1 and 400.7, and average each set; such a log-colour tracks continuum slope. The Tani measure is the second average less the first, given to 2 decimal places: 0.54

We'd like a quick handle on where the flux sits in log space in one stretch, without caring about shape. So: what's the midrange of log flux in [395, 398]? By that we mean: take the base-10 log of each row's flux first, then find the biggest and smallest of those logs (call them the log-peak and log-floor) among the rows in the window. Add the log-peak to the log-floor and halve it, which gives 0.87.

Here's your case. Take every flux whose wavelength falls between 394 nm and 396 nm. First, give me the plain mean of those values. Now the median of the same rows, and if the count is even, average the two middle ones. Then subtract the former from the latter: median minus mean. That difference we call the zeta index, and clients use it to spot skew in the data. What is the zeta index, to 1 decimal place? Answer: 0.4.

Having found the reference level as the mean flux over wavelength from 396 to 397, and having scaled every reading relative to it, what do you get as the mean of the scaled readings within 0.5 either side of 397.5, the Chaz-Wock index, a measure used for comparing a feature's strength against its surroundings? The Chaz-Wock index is 1.4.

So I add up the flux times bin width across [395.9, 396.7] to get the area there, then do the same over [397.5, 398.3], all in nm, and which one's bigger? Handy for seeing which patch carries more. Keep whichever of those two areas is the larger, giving 11.3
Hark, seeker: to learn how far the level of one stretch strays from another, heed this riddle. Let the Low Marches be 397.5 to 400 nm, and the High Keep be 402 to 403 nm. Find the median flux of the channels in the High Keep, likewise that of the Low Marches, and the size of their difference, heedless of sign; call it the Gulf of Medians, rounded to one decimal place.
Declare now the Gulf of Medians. 1.5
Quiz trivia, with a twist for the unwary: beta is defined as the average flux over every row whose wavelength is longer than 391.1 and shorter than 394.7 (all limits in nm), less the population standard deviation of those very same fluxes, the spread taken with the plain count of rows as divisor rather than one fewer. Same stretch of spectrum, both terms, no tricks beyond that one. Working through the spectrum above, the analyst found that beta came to 7.1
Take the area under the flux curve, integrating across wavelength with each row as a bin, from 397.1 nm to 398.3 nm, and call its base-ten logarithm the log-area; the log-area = 1.18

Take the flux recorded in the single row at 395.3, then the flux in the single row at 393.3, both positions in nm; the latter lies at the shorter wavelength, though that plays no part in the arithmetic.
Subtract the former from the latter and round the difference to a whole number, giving -10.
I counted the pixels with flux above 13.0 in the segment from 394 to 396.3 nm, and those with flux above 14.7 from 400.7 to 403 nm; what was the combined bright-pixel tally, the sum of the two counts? 9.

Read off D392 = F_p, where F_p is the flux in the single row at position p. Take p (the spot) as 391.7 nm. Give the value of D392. 14.49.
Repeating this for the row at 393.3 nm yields 3.275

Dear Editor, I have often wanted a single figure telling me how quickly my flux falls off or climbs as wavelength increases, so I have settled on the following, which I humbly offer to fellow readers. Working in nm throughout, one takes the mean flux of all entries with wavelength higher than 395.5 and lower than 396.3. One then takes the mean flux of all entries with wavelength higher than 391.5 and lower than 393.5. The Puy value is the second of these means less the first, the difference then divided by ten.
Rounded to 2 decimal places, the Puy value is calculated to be -0.29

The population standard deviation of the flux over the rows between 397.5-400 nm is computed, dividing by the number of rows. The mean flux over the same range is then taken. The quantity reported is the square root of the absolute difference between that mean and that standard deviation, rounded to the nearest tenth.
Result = 3.8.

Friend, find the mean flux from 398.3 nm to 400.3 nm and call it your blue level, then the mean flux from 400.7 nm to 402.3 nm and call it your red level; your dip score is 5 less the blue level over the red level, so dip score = 4.04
